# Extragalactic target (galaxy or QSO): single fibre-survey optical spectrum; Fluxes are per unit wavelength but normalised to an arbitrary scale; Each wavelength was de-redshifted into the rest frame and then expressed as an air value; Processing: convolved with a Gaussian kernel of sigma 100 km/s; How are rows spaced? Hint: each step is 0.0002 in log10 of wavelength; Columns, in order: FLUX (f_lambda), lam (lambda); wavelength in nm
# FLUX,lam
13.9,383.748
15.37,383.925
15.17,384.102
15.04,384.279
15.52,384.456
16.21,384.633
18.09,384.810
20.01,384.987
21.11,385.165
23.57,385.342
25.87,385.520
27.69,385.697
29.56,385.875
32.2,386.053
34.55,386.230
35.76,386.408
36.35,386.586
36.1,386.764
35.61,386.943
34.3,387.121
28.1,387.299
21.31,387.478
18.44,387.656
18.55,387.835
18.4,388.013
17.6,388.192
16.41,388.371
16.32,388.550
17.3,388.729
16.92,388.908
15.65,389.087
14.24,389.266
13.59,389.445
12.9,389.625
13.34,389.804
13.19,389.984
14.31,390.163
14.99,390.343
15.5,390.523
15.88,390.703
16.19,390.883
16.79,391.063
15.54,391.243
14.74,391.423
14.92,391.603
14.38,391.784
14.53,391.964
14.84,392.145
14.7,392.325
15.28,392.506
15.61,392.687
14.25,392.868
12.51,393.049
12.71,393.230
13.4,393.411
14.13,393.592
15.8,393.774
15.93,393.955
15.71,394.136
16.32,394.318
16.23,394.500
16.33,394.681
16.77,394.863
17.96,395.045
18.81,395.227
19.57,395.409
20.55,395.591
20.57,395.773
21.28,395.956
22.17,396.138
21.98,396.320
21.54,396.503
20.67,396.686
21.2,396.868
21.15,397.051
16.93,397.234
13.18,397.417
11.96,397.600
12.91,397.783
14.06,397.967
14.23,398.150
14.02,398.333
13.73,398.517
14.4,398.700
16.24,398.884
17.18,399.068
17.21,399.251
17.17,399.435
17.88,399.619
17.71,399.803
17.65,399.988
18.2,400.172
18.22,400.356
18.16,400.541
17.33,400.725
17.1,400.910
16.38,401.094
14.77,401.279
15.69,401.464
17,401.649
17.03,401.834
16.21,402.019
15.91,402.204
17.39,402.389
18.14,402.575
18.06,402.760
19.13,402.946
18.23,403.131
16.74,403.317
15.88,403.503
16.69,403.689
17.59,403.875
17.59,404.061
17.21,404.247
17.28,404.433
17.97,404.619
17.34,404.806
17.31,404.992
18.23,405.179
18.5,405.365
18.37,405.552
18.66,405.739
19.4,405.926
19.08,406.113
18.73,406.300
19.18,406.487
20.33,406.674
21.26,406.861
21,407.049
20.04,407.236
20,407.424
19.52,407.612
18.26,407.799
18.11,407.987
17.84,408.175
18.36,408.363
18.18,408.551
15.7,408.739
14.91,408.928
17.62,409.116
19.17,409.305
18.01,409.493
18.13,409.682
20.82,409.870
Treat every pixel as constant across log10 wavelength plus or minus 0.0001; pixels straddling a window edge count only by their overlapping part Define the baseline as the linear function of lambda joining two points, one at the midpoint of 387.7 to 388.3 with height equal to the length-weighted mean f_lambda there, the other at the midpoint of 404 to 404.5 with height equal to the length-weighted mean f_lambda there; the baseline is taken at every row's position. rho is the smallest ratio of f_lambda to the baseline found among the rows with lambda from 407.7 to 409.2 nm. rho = 0.87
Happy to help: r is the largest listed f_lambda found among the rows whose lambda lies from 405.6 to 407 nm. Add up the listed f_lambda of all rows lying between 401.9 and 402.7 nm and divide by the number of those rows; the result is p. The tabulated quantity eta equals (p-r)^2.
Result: 19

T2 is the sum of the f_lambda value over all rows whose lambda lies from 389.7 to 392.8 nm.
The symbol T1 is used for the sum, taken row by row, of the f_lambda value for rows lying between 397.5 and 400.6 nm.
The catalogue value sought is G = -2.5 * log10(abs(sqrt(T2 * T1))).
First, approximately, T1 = 271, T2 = 255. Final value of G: -6.05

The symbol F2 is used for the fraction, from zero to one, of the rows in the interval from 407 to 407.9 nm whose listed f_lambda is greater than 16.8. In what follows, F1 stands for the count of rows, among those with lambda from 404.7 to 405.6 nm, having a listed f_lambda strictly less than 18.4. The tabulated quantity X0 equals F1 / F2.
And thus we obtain 4.0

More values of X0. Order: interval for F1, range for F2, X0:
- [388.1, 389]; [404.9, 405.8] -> 5.0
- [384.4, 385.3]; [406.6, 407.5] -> 3.0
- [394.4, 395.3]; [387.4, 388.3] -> 4.0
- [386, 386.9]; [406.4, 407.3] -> 0.0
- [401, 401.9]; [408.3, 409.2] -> 8.3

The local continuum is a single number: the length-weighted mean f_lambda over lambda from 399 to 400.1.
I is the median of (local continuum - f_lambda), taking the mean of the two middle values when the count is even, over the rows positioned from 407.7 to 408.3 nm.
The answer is -0.6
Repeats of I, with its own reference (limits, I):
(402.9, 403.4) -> -0.7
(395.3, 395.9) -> -3.1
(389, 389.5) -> 3.2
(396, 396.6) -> -4.5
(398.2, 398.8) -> 3.5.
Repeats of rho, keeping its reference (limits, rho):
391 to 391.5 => 0.82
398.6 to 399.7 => 0.82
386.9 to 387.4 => 1.55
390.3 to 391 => 0.83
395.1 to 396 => 1.06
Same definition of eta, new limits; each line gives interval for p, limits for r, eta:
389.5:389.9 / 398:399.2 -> 16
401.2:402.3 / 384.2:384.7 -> 0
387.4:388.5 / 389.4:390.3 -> 17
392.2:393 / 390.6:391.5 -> 3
